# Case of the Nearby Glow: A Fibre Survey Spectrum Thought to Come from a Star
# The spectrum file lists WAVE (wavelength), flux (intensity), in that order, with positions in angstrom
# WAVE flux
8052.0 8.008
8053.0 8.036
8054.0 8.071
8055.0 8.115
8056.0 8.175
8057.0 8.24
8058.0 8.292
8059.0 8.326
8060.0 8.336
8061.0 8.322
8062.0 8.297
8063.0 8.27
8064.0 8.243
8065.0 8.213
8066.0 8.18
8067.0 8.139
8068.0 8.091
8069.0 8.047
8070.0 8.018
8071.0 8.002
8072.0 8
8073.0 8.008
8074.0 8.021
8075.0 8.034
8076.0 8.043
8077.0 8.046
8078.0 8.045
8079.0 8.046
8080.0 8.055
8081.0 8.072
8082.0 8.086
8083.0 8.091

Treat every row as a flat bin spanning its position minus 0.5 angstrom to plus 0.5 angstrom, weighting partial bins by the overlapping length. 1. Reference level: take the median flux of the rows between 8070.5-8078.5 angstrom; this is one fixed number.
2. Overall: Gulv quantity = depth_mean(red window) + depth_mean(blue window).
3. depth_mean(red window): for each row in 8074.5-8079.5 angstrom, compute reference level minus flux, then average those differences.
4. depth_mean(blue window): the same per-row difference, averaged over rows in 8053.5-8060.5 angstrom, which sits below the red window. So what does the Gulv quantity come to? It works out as -0.21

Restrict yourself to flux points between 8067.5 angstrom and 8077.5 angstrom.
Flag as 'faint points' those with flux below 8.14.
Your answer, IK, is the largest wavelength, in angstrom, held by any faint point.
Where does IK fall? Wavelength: 8077.0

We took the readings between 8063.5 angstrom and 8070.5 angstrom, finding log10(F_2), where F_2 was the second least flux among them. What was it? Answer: 0.906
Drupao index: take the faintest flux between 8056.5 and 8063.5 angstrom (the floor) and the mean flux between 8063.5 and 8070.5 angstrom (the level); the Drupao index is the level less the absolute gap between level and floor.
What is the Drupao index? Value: 8.03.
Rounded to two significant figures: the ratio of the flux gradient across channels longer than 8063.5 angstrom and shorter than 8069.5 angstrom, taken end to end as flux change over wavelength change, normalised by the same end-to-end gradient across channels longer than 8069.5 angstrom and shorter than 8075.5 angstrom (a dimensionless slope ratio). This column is -12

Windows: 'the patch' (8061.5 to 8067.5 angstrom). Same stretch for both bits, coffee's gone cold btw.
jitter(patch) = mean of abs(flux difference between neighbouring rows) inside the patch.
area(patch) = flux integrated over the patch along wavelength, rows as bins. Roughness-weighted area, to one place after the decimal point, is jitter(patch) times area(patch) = 1.6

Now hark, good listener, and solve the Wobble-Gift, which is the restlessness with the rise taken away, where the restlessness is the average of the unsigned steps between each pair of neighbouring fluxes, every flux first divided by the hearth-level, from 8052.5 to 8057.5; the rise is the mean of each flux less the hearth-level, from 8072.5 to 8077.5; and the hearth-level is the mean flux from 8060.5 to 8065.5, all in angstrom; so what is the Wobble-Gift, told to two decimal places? 0.24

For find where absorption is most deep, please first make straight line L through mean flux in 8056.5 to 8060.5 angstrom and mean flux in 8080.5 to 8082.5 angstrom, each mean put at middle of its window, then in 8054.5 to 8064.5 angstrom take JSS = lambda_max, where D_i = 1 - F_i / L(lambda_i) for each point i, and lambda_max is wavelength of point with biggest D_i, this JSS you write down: 8055.0 angstrom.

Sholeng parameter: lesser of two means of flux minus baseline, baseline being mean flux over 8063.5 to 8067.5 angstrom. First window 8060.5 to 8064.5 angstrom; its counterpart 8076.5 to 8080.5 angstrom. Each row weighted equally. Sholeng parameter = -0.15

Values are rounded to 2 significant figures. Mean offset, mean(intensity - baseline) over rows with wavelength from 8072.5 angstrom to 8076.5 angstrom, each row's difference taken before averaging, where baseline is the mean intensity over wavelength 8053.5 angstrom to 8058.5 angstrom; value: -0.15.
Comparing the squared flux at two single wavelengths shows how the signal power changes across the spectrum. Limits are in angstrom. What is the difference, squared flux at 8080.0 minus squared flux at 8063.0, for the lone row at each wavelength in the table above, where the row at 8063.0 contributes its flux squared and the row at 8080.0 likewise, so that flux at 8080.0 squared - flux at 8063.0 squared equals -4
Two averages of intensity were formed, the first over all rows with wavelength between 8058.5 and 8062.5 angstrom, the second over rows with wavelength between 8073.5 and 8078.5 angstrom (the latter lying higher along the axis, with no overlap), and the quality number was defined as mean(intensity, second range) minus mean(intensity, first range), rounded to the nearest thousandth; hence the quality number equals -0.282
